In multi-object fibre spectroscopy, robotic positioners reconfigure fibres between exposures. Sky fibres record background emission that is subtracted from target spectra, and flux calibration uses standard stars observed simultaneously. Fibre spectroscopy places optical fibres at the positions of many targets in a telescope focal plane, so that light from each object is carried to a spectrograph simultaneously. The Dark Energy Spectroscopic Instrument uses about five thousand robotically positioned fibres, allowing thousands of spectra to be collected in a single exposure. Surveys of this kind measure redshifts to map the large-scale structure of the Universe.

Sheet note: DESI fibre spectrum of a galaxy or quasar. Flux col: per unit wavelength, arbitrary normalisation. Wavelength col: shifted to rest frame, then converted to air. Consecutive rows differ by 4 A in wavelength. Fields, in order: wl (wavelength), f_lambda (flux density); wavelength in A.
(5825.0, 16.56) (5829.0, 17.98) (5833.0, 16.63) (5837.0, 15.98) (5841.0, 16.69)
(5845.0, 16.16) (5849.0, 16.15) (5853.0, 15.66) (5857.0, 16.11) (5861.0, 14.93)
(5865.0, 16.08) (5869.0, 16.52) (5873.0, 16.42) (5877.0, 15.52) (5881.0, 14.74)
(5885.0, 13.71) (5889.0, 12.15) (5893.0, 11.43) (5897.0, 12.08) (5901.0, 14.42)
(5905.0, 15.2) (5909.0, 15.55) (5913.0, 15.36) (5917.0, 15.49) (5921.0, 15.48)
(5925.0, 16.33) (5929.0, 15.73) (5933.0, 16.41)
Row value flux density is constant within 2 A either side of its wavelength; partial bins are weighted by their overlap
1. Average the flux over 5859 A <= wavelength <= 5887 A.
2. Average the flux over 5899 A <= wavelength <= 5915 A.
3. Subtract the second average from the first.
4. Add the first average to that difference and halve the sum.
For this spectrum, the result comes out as 7.9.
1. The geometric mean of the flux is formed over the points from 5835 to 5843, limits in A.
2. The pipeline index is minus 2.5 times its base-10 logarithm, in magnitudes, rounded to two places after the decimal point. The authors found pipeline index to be -3.03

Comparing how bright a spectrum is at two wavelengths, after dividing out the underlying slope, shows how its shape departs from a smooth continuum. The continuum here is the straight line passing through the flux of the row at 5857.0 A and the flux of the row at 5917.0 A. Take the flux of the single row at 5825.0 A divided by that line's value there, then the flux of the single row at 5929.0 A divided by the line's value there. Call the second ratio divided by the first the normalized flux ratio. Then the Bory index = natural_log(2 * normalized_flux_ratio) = 0.71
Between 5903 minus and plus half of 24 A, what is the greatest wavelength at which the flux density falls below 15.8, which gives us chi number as 5913.0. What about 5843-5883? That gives 5881.0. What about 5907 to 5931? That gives 5929.0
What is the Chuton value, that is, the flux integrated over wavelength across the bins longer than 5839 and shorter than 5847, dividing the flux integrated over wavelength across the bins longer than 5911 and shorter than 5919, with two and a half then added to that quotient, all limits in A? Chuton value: 3.44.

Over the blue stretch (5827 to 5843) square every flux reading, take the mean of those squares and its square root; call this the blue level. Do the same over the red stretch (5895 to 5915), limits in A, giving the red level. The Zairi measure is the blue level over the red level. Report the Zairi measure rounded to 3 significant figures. 1.15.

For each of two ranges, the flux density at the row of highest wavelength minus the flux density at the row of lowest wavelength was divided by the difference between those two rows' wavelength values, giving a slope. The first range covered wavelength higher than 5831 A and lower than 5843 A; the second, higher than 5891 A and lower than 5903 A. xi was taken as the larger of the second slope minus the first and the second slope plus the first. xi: 0.38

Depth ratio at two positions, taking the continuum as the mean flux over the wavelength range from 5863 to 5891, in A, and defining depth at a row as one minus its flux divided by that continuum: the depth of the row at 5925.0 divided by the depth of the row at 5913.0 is 3.9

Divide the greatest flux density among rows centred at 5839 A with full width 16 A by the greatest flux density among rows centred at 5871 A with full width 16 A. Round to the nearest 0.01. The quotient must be 1.01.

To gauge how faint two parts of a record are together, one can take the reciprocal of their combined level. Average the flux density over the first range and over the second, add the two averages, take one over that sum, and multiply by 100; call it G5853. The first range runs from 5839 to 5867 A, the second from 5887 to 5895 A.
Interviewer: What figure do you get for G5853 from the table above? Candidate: 3.60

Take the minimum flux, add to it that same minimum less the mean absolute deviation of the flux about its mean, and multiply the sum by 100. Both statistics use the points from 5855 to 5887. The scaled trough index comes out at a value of 2664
